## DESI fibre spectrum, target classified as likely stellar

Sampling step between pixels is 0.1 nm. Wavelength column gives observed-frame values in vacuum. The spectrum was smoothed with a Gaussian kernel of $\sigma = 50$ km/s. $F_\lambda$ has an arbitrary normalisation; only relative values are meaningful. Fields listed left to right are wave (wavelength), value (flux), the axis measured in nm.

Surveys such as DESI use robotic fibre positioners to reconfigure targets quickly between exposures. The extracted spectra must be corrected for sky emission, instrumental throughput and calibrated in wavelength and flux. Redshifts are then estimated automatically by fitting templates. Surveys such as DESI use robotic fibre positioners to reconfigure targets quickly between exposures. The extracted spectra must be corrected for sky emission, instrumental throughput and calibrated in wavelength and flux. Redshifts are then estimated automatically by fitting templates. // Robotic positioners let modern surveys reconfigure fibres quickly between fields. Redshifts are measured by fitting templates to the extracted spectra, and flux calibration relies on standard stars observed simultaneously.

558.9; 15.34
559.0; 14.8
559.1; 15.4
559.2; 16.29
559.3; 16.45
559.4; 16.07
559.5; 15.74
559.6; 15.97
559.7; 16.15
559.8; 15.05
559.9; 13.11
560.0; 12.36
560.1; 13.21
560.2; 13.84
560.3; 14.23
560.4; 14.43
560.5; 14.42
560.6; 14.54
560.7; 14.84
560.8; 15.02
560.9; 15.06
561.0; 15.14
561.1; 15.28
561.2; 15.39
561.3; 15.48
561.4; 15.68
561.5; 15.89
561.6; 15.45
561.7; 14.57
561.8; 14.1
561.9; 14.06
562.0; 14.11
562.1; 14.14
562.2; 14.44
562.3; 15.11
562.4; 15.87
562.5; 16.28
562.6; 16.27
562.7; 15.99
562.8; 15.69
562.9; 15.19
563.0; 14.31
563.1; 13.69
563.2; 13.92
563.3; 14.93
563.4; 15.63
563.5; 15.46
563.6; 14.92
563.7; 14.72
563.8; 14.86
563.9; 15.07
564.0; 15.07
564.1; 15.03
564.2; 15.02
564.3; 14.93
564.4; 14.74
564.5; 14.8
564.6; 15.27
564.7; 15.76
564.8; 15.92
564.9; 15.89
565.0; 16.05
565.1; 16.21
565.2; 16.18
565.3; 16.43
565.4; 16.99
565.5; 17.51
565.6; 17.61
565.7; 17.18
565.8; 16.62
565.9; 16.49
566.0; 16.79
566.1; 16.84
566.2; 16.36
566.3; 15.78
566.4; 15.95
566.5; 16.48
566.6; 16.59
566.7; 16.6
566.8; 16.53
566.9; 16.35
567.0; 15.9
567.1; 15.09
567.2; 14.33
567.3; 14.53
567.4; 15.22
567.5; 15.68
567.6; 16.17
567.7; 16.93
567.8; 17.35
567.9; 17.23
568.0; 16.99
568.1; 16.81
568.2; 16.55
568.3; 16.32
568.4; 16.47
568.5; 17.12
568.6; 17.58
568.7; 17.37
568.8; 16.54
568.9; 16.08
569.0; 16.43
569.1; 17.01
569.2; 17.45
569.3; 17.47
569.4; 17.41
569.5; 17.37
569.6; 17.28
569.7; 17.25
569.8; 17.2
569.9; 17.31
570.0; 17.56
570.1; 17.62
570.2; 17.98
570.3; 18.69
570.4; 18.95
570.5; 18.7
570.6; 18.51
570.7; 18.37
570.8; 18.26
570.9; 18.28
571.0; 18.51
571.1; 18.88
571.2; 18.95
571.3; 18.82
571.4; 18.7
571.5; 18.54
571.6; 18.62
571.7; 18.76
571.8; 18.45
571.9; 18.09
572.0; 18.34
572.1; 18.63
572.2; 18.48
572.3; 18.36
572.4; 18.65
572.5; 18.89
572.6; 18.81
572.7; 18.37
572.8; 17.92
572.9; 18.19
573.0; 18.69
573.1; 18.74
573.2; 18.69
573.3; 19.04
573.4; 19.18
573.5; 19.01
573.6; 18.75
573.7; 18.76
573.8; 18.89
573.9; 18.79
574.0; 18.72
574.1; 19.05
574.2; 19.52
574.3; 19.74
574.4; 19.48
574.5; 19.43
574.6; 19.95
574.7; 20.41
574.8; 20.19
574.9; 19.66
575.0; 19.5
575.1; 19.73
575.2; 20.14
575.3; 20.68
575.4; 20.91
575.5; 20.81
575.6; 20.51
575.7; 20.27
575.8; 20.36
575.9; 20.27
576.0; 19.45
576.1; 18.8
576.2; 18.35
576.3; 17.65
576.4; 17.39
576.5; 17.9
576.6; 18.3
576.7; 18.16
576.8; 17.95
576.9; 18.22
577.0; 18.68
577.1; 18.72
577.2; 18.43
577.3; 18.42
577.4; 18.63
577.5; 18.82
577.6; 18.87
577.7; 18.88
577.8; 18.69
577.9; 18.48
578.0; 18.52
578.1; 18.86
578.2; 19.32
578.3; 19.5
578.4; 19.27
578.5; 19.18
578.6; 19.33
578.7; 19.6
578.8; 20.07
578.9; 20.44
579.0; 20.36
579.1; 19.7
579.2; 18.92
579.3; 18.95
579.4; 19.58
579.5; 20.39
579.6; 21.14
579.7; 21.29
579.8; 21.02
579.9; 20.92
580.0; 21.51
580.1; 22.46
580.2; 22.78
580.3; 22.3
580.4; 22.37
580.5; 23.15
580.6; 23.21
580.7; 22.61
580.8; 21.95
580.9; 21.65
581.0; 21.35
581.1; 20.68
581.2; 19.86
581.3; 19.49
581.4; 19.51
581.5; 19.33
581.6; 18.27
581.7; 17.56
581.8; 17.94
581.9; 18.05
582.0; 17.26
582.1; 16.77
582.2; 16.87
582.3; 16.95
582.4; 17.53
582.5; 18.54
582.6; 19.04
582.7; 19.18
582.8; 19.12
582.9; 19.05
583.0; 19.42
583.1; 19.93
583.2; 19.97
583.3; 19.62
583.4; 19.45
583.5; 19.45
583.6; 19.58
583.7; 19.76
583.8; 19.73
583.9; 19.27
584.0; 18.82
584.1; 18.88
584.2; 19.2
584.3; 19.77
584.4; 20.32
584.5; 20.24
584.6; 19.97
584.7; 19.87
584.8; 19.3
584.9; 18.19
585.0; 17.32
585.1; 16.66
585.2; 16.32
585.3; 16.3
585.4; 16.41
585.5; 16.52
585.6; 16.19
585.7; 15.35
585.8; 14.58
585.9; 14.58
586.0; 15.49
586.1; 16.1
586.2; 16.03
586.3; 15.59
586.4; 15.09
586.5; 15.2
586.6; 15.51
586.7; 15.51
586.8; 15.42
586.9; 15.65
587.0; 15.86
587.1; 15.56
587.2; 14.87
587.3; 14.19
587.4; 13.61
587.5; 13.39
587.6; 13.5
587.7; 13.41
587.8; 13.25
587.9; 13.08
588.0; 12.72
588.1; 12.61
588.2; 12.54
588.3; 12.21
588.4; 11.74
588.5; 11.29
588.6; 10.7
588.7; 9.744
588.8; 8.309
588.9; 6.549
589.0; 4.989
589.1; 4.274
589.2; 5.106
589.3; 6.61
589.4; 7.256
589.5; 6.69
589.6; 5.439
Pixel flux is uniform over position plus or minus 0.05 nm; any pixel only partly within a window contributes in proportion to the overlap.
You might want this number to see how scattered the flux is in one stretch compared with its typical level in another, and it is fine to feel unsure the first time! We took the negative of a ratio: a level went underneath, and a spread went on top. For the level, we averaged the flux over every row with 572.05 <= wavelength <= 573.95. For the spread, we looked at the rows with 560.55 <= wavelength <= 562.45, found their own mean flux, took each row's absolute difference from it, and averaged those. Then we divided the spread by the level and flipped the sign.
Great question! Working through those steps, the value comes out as -0.027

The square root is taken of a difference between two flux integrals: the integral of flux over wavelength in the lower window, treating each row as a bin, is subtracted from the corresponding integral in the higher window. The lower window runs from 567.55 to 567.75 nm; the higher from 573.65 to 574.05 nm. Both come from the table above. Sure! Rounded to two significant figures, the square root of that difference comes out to 2.1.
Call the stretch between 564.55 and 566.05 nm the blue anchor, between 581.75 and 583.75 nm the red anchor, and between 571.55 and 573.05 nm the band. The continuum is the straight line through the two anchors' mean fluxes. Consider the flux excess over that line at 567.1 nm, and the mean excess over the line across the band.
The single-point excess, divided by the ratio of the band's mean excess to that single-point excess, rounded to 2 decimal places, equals 2.25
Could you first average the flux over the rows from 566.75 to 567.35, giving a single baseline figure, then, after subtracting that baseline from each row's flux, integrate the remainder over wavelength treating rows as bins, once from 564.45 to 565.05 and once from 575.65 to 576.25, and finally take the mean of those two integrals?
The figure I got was 1.3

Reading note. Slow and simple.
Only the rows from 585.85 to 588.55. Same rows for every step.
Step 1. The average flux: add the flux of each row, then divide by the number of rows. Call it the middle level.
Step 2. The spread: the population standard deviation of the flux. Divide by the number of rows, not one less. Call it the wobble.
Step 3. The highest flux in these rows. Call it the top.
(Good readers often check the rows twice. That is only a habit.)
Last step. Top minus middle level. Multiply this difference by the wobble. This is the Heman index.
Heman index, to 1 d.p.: 2.7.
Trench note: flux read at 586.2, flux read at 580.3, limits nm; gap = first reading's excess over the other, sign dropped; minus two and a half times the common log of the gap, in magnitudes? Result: -2.0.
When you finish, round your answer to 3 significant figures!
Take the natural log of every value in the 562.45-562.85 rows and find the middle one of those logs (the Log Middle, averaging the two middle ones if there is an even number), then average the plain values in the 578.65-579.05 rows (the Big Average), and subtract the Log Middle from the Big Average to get 17.3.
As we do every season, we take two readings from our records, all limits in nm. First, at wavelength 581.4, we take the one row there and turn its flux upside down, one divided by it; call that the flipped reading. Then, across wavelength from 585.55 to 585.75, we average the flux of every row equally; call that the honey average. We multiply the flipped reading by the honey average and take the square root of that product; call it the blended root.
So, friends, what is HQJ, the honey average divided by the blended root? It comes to 17.5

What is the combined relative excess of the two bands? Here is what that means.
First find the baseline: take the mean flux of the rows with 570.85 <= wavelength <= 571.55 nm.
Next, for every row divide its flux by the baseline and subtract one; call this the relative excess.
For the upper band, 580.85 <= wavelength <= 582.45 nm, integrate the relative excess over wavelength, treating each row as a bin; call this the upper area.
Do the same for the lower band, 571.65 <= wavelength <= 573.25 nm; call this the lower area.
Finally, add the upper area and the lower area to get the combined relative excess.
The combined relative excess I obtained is 0.0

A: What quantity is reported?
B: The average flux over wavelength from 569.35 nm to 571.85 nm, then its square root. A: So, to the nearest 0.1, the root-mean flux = 4.3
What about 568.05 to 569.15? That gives 4.1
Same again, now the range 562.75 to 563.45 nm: 3.8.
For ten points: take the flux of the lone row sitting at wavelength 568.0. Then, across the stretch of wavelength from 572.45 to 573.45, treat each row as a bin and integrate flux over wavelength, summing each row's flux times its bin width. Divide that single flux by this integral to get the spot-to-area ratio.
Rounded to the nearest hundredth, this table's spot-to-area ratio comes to 0.91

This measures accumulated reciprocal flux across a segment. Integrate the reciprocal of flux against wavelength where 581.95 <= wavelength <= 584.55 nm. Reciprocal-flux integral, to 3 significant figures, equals 0.137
